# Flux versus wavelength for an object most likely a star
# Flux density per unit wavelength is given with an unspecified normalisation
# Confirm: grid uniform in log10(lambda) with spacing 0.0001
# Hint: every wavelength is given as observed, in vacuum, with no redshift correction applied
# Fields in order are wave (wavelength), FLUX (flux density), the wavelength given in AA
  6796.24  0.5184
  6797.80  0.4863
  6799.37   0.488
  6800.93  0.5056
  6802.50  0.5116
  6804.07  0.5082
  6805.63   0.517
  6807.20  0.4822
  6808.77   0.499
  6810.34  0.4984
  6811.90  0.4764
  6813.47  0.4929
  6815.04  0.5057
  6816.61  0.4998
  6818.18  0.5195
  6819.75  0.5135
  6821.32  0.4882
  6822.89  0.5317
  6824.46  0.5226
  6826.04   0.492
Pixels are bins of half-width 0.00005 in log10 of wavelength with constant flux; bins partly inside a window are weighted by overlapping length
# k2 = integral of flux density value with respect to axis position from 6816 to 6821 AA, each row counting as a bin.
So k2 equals 2.5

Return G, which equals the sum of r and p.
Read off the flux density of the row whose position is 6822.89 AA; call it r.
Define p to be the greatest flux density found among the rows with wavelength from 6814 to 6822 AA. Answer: 1.05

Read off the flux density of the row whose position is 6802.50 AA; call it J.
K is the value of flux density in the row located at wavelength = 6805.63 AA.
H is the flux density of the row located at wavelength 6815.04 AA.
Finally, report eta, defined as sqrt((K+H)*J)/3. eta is 0.241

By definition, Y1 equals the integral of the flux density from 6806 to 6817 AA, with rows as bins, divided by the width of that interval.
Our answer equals 0.494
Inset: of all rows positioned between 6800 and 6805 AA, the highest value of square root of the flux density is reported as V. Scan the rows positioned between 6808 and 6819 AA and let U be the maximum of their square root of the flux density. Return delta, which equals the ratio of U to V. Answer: 1.01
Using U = 0.721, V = 0.715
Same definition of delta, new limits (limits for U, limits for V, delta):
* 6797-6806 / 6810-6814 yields 1.02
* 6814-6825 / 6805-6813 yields 1.01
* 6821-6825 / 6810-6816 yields 1.03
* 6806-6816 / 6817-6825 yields 0.98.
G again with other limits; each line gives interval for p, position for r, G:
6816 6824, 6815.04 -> 1.04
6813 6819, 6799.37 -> 1.01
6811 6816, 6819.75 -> 1.02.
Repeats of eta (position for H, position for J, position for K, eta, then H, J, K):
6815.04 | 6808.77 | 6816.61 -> 0.236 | 0.5057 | 0.499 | 0.4998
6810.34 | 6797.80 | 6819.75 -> 0.234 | 0.4984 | 0.4863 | 0.5135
